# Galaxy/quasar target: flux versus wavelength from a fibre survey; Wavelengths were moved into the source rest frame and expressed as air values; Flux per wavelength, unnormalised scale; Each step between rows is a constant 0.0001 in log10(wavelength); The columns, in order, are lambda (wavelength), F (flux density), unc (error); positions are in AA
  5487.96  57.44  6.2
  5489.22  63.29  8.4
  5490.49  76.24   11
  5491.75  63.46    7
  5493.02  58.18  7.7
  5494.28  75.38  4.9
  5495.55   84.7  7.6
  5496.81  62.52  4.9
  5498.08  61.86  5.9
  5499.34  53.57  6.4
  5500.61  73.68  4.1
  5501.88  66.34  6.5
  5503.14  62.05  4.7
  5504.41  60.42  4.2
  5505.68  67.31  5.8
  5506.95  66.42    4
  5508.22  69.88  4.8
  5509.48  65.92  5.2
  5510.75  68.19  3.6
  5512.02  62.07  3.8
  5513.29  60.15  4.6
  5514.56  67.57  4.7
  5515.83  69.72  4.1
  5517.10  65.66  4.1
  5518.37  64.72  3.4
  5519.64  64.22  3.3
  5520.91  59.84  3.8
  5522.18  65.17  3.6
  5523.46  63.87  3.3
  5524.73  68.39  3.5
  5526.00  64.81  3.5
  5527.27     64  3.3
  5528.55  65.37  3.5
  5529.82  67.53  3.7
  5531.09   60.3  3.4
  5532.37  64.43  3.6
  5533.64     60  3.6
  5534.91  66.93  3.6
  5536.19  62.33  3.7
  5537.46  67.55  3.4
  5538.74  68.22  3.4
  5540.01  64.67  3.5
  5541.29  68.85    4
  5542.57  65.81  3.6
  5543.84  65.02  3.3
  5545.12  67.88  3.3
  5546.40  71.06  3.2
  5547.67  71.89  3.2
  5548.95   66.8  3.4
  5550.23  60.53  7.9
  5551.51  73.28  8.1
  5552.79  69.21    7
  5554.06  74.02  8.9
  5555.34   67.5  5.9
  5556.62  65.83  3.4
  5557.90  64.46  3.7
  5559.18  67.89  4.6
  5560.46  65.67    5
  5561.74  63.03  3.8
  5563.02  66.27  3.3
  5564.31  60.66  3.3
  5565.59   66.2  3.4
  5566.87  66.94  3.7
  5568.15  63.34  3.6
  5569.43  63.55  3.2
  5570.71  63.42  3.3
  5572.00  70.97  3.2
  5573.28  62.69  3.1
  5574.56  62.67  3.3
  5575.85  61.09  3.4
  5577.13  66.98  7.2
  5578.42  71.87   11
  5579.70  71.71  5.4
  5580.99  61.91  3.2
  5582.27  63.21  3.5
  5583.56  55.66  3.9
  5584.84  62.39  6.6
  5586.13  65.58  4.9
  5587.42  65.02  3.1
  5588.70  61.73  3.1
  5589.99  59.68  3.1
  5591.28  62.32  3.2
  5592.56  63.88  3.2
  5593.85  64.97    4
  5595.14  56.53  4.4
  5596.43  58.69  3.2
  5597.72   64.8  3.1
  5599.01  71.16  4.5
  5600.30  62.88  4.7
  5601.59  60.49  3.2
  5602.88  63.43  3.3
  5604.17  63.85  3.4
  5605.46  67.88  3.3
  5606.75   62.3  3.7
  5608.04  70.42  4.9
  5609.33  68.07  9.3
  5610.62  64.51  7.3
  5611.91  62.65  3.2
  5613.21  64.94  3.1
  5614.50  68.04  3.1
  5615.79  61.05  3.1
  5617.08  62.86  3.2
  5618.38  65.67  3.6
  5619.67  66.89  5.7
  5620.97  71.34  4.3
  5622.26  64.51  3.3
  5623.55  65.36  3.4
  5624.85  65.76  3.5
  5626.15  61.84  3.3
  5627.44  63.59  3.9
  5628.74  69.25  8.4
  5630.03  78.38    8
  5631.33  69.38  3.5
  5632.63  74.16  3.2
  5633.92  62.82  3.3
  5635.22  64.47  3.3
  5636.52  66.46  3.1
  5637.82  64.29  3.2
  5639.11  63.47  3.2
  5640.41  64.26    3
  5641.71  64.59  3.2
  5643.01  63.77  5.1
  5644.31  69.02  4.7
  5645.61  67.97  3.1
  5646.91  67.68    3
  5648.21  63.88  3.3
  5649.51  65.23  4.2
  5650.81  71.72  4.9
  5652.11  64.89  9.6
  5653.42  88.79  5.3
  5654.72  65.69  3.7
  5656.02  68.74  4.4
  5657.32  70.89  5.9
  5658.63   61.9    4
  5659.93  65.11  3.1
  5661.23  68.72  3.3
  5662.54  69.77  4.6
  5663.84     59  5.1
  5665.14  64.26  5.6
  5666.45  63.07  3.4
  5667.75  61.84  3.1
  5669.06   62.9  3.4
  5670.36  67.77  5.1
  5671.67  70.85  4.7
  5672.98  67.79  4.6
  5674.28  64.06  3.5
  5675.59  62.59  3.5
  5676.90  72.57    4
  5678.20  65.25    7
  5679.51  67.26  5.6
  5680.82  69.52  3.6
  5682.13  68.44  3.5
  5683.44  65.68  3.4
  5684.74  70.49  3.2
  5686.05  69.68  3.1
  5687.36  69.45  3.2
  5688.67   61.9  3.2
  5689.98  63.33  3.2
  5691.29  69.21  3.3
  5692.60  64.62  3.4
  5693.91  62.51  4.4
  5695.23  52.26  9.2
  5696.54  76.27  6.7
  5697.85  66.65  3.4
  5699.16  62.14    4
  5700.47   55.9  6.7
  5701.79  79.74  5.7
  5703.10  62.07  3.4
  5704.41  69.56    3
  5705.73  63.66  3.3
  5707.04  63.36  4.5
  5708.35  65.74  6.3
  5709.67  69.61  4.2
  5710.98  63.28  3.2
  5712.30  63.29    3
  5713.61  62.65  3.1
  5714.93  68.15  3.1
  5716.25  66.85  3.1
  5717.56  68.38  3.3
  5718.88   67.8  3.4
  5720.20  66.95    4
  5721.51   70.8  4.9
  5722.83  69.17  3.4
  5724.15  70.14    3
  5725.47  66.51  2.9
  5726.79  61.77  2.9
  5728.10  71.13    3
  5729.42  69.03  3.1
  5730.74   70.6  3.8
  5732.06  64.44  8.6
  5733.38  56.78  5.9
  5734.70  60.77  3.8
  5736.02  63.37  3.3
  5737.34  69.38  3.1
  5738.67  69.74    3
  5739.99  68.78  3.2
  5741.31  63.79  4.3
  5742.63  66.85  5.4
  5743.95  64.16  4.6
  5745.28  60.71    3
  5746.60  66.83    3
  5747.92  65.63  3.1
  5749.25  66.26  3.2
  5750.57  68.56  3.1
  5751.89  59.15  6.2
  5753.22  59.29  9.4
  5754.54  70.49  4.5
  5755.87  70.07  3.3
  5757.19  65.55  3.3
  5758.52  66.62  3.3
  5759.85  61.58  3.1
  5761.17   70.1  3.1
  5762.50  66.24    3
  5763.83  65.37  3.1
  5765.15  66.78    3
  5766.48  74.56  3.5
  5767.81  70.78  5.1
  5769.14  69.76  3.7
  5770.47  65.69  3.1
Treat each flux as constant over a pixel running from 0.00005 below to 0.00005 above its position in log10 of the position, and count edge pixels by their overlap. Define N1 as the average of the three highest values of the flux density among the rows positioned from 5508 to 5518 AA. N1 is 69.3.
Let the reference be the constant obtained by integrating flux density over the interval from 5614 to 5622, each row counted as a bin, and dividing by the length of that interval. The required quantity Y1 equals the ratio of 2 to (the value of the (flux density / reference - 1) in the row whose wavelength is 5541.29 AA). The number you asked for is 44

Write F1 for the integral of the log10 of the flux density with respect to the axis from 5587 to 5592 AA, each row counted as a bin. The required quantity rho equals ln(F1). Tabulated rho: 2.19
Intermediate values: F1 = 9.0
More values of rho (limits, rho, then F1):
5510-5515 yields 2.20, 9.0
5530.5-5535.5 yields 2.20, 9.0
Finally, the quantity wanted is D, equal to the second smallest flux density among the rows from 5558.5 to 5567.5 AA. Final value 63.03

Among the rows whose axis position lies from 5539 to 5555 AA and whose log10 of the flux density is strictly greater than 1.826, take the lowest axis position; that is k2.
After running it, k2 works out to 5541.29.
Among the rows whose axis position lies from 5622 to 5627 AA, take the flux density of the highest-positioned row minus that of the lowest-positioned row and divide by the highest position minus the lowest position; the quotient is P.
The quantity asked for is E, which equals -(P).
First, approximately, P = -0.7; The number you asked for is 0.7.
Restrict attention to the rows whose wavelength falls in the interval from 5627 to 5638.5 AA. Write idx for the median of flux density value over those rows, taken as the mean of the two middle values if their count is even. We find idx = 66.5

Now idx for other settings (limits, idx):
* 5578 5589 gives 63.2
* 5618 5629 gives 65.7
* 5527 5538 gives 64.4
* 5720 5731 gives 69.2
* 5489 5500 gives 63.3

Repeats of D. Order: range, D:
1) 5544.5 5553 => 66.8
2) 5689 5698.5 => 62.51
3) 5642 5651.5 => 63.88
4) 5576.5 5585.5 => 61.91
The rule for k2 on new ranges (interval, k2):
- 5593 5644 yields 5599.01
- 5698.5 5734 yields 5701.79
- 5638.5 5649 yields 5644.31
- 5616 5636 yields 5620.97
